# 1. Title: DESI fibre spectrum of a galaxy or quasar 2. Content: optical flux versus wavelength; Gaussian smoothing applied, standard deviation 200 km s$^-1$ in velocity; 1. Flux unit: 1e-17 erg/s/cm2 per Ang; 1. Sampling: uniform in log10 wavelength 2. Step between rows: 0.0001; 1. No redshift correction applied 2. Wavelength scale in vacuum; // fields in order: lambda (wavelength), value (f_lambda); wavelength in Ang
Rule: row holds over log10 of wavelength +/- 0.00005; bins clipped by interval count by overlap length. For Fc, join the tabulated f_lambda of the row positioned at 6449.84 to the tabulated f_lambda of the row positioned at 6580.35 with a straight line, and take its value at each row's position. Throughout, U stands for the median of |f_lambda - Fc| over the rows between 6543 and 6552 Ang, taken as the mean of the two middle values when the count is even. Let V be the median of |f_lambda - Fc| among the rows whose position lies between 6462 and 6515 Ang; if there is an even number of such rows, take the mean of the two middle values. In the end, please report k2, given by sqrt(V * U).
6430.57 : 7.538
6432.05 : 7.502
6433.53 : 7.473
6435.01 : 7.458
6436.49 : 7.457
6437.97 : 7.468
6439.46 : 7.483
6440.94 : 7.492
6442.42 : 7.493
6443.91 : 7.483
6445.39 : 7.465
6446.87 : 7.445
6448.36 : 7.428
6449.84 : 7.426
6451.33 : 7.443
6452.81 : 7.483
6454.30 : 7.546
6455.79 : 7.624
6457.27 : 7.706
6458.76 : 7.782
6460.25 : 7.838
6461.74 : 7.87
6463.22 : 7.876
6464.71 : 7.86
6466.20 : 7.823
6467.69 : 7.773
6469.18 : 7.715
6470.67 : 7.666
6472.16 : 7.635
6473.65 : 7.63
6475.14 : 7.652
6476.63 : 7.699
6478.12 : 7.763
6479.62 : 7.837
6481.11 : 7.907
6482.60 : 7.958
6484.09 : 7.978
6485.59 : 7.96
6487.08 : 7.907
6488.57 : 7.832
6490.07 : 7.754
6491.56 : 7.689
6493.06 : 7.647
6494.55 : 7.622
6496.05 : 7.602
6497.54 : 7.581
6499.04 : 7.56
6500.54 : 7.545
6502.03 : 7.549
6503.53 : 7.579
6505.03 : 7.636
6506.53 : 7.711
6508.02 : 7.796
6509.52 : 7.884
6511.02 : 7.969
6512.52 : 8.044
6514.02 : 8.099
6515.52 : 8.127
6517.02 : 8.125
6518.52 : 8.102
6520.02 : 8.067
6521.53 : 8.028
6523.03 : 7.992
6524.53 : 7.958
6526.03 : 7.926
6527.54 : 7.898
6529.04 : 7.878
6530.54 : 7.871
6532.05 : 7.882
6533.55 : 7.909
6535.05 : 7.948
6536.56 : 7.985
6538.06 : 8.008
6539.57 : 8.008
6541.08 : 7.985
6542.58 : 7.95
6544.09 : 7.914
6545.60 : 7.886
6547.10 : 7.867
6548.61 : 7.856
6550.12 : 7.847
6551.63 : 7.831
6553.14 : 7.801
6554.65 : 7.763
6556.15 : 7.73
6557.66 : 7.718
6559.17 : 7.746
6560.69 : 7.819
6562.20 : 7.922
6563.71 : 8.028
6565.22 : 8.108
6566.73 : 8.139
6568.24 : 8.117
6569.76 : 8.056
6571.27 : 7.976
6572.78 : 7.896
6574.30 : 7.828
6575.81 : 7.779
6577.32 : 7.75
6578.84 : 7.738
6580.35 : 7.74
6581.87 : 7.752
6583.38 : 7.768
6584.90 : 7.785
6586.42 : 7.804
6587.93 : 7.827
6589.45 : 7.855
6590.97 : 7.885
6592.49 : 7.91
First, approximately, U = 0.20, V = 0.231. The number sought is 0.21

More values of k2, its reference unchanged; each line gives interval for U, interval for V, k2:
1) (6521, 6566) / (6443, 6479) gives 0.22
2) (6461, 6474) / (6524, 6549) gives 0.29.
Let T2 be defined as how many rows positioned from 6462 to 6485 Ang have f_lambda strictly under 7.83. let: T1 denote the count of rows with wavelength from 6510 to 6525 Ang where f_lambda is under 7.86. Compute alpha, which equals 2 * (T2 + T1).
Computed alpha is 18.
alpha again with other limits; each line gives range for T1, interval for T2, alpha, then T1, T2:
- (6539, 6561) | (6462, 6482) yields 36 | 9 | 9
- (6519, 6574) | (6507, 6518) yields 20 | 9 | 1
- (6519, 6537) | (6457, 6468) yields 8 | 0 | 4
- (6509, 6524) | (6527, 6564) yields 12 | 0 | 6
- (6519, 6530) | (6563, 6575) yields 2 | 0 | 1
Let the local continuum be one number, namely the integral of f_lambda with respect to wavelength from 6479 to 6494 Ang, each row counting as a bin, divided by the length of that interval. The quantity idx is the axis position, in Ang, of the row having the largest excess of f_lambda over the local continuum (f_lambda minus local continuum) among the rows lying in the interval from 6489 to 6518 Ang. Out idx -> 6515.52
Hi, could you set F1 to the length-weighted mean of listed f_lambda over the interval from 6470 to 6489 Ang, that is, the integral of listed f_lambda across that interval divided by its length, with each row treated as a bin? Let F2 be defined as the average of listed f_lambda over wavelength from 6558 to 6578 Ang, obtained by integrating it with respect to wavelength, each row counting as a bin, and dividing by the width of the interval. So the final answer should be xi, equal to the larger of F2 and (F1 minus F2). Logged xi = 7.93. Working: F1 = 7.80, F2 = 7.93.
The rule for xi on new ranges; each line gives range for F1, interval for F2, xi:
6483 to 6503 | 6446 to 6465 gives 7.64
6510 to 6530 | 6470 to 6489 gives 7.80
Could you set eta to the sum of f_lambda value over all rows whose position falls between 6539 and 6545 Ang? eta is 31.9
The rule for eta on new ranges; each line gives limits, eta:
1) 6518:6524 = 32.2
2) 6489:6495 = 30.7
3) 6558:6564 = 31.5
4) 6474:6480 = 31.0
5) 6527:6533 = 31.5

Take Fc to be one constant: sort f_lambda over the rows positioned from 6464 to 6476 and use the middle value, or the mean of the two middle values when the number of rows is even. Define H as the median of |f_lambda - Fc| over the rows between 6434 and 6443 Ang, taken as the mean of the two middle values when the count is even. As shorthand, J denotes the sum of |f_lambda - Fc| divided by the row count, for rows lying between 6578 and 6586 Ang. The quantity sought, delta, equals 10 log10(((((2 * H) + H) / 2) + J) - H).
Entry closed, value -7.6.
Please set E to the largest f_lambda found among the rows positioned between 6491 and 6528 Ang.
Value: 8.127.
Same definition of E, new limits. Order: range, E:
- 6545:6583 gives 8.139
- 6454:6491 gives 7.978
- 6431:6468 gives 7.876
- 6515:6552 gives 8.127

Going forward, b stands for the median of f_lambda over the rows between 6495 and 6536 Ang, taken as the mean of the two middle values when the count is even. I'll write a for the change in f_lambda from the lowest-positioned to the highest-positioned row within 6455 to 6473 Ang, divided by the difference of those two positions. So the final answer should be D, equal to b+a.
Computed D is 7.90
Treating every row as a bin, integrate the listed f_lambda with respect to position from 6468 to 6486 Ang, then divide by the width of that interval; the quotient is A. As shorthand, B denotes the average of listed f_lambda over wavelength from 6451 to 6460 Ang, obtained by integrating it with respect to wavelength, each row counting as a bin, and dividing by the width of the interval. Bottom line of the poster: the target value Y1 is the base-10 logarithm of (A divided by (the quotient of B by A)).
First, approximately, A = 7.78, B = 7.62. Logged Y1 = 0.900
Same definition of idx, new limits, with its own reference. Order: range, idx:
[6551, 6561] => 6551.63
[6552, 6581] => 6566.73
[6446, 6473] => 6463.22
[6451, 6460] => 6458.76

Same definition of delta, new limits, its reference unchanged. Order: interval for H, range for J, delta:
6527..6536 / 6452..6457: -6.2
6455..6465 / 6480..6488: -4.9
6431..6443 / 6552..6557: -7.4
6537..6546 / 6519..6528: -3.7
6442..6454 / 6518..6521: -2.9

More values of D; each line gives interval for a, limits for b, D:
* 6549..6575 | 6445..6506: 7.67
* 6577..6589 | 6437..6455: 7.48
